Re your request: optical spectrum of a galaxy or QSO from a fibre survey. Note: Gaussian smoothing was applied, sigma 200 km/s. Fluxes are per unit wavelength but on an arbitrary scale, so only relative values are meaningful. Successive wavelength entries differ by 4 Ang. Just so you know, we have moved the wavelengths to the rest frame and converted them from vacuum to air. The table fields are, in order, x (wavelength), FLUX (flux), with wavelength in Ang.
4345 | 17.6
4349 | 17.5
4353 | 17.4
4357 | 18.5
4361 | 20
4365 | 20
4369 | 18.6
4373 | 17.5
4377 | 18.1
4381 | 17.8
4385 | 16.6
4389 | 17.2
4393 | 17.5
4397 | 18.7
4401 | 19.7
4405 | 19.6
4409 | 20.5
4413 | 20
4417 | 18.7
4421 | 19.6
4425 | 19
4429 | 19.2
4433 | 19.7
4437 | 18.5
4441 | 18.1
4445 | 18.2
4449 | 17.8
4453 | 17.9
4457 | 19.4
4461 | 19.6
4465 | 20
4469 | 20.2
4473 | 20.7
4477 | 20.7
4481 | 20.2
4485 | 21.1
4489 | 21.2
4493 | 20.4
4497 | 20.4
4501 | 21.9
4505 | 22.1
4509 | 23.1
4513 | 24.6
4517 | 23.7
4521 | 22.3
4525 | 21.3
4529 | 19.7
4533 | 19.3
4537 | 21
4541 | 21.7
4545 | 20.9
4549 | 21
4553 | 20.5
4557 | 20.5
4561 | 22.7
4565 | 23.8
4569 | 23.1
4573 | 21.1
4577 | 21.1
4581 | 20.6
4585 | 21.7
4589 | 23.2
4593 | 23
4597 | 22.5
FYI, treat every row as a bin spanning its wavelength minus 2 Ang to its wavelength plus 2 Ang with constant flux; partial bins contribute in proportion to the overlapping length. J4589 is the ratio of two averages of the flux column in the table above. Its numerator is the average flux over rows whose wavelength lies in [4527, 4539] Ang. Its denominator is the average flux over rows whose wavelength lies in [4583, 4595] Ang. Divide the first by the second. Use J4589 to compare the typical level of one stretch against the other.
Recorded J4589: 0.88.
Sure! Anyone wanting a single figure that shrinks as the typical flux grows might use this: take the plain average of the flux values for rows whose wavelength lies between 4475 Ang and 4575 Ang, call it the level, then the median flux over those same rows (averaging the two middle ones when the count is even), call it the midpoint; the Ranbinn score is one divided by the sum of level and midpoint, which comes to 0.0235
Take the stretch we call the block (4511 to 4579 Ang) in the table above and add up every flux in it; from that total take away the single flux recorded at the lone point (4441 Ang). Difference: 350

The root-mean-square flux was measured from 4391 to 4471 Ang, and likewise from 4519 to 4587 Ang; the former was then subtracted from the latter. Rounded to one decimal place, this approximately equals 2.2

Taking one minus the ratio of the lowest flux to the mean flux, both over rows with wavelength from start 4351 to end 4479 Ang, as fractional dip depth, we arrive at 0.122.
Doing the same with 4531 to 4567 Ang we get 0.092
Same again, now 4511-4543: 0.111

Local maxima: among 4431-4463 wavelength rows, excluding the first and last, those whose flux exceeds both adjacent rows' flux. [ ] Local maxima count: 1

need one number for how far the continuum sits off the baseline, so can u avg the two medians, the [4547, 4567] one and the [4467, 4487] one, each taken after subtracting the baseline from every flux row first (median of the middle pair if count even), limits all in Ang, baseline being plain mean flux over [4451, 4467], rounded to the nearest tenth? 1.6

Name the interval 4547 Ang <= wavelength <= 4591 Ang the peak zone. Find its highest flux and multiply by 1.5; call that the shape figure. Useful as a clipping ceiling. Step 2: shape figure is 35.7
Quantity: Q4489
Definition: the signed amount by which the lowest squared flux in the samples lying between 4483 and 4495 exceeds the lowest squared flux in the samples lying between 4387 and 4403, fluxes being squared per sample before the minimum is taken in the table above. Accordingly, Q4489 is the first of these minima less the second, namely 120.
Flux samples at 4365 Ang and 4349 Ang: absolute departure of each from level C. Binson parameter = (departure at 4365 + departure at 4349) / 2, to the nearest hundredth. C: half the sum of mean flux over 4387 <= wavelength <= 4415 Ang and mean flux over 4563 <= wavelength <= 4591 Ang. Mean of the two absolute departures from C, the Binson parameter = 1.81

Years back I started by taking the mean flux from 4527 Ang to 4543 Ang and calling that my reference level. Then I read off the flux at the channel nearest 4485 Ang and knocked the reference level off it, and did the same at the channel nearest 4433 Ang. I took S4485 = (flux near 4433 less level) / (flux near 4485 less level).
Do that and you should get -1.07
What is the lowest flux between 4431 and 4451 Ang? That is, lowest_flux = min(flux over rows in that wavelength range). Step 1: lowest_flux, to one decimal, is 17.8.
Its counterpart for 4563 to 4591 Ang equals 20.6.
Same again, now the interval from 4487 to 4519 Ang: 20.4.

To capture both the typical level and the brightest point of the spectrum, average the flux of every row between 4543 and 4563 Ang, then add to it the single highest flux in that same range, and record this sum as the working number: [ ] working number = 44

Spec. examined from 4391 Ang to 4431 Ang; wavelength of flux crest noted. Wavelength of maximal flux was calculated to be 4409 Ang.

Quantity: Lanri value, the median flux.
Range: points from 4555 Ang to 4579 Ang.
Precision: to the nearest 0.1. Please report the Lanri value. 21.9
